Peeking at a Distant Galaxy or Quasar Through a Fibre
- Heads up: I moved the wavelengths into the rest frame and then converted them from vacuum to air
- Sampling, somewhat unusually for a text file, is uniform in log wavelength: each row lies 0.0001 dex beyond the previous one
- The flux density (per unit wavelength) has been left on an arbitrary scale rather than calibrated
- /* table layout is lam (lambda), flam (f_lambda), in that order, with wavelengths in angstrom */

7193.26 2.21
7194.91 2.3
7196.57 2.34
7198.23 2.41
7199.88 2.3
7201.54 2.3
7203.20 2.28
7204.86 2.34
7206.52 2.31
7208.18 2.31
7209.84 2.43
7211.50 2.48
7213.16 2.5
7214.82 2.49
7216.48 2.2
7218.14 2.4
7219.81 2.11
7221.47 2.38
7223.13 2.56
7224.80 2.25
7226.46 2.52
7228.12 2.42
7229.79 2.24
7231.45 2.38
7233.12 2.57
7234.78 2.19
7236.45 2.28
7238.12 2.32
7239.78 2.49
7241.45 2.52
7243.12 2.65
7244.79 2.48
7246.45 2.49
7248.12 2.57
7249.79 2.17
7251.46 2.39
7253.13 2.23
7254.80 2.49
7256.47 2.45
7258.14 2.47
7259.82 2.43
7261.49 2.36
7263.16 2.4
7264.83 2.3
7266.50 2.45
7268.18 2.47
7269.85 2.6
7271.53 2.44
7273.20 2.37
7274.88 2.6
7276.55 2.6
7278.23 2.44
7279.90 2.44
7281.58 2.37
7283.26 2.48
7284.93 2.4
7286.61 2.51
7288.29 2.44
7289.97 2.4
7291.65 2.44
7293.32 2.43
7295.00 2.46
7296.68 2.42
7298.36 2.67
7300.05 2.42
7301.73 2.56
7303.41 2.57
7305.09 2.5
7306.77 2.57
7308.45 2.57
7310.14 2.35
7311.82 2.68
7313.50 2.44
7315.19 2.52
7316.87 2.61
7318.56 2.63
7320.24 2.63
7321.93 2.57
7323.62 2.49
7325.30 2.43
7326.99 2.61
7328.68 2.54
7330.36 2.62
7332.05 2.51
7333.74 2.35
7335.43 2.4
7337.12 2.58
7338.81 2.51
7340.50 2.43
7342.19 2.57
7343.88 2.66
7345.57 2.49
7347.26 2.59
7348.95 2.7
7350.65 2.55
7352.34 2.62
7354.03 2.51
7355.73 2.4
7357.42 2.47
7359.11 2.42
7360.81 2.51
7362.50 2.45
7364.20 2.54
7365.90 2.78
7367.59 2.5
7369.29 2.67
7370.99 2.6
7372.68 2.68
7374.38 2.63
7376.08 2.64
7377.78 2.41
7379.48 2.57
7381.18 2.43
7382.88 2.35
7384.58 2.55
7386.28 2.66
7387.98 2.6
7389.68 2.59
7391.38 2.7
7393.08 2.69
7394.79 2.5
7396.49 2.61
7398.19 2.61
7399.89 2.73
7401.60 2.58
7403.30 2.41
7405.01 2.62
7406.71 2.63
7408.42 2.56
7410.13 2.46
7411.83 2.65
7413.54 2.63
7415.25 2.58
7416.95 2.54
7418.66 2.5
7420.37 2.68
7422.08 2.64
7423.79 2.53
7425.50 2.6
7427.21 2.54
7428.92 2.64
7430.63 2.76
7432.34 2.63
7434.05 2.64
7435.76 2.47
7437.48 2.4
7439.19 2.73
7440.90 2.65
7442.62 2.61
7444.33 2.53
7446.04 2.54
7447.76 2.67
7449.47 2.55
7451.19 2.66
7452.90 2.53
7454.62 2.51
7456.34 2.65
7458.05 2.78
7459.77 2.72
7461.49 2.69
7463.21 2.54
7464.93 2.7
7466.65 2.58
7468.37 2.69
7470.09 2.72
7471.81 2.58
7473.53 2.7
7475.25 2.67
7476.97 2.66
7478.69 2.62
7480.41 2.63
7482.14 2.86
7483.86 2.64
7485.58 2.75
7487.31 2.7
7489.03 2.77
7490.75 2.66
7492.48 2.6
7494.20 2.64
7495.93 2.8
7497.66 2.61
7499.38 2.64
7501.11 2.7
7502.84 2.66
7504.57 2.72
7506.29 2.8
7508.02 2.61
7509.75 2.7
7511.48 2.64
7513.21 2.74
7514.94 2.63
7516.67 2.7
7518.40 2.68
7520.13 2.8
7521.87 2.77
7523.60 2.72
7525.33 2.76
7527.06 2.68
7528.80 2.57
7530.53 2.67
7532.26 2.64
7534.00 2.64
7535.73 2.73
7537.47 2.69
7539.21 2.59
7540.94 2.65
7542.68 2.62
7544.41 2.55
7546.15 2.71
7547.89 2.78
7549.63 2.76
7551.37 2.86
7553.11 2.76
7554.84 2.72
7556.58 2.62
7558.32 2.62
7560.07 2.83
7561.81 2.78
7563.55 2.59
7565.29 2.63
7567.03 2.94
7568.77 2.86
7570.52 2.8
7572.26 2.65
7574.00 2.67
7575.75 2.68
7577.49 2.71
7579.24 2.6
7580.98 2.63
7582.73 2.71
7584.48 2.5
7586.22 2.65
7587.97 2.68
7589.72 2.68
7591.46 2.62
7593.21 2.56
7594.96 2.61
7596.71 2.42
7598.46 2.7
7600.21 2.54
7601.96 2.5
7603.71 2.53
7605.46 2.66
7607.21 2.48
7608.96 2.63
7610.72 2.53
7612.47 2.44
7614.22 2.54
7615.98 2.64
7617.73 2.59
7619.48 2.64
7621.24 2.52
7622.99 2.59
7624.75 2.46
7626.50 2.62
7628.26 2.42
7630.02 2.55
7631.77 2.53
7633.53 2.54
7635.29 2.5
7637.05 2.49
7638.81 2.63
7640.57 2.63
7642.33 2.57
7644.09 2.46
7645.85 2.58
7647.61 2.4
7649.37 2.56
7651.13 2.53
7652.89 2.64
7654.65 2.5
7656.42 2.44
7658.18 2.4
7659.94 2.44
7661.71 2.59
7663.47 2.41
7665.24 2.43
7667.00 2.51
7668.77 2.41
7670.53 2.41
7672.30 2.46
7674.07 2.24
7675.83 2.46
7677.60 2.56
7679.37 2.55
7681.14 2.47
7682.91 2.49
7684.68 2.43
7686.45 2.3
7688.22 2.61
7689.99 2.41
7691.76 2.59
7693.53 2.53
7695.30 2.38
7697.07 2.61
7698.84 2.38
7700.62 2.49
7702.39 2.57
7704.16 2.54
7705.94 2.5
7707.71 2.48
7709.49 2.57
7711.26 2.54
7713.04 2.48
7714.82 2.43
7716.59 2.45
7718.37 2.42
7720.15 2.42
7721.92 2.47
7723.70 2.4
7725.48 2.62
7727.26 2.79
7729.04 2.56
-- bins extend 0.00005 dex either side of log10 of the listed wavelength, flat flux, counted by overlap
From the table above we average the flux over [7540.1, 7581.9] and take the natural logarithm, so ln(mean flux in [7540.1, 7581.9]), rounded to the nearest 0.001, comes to 0.997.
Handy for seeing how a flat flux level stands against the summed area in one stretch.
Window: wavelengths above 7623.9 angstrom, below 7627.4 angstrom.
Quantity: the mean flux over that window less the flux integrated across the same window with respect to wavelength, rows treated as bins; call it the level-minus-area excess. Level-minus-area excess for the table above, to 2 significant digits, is -6.4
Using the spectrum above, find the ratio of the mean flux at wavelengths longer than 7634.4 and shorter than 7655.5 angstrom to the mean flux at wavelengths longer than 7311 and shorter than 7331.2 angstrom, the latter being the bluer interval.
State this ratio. 0.99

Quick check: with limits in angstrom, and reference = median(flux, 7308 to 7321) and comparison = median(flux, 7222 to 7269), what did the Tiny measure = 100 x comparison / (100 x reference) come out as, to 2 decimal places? 0.94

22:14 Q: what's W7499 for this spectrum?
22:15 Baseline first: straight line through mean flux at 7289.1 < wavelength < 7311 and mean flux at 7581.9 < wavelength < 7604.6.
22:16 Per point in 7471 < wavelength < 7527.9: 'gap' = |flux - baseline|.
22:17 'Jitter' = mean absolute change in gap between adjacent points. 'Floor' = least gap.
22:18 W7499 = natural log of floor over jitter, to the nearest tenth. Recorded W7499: -1.0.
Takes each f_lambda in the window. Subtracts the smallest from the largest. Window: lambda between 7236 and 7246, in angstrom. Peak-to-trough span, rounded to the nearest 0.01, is 0.37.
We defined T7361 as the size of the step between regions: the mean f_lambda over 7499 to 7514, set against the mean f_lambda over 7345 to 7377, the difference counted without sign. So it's 0.12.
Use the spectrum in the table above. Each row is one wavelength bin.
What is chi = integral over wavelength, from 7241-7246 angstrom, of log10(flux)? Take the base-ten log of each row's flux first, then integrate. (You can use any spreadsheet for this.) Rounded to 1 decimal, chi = 2.0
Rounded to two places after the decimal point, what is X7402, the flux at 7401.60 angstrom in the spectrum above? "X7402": 2.58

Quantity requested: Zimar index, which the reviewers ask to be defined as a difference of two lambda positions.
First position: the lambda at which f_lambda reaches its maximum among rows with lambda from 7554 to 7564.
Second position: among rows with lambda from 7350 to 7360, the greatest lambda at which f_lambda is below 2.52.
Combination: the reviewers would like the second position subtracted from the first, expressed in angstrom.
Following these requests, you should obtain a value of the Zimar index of 201.0 angstrom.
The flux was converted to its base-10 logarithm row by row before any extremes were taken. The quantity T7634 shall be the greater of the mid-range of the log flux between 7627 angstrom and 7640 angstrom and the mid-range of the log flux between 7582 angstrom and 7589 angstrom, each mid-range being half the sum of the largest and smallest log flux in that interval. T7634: 0.415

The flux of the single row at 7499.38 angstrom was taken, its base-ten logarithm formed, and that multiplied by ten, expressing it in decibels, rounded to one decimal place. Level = 4.2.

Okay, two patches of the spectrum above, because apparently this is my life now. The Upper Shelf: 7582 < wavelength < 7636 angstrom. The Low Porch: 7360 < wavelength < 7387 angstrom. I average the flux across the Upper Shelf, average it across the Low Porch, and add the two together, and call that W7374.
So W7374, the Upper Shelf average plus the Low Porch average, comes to 5.13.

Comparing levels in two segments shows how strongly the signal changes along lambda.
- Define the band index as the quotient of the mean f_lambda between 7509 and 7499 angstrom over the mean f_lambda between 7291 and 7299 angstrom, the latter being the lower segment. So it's 1.08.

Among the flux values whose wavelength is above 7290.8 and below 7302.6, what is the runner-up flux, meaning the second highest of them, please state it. 2.56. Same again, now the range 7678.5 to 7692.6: 2.59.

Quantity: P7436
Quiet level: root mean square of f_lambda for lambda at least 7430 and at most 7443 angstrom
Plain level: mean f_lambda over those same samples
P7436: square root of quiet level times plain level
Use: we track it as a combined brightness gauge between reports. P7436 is 2.61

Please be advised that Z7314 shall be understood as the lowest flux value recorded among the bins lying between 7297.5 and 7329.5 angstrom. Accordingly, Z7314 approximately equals 2.35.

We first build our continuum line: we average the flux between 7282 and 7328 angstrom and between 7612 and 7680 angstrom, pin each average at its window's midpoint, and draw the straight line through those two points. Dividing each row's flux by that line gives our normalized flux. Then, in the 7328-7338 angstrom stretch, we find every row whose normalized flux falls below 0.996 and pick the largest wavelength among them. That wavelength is 7335.43 angstrom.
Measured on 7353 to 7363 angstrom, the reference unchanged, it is 7362.50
